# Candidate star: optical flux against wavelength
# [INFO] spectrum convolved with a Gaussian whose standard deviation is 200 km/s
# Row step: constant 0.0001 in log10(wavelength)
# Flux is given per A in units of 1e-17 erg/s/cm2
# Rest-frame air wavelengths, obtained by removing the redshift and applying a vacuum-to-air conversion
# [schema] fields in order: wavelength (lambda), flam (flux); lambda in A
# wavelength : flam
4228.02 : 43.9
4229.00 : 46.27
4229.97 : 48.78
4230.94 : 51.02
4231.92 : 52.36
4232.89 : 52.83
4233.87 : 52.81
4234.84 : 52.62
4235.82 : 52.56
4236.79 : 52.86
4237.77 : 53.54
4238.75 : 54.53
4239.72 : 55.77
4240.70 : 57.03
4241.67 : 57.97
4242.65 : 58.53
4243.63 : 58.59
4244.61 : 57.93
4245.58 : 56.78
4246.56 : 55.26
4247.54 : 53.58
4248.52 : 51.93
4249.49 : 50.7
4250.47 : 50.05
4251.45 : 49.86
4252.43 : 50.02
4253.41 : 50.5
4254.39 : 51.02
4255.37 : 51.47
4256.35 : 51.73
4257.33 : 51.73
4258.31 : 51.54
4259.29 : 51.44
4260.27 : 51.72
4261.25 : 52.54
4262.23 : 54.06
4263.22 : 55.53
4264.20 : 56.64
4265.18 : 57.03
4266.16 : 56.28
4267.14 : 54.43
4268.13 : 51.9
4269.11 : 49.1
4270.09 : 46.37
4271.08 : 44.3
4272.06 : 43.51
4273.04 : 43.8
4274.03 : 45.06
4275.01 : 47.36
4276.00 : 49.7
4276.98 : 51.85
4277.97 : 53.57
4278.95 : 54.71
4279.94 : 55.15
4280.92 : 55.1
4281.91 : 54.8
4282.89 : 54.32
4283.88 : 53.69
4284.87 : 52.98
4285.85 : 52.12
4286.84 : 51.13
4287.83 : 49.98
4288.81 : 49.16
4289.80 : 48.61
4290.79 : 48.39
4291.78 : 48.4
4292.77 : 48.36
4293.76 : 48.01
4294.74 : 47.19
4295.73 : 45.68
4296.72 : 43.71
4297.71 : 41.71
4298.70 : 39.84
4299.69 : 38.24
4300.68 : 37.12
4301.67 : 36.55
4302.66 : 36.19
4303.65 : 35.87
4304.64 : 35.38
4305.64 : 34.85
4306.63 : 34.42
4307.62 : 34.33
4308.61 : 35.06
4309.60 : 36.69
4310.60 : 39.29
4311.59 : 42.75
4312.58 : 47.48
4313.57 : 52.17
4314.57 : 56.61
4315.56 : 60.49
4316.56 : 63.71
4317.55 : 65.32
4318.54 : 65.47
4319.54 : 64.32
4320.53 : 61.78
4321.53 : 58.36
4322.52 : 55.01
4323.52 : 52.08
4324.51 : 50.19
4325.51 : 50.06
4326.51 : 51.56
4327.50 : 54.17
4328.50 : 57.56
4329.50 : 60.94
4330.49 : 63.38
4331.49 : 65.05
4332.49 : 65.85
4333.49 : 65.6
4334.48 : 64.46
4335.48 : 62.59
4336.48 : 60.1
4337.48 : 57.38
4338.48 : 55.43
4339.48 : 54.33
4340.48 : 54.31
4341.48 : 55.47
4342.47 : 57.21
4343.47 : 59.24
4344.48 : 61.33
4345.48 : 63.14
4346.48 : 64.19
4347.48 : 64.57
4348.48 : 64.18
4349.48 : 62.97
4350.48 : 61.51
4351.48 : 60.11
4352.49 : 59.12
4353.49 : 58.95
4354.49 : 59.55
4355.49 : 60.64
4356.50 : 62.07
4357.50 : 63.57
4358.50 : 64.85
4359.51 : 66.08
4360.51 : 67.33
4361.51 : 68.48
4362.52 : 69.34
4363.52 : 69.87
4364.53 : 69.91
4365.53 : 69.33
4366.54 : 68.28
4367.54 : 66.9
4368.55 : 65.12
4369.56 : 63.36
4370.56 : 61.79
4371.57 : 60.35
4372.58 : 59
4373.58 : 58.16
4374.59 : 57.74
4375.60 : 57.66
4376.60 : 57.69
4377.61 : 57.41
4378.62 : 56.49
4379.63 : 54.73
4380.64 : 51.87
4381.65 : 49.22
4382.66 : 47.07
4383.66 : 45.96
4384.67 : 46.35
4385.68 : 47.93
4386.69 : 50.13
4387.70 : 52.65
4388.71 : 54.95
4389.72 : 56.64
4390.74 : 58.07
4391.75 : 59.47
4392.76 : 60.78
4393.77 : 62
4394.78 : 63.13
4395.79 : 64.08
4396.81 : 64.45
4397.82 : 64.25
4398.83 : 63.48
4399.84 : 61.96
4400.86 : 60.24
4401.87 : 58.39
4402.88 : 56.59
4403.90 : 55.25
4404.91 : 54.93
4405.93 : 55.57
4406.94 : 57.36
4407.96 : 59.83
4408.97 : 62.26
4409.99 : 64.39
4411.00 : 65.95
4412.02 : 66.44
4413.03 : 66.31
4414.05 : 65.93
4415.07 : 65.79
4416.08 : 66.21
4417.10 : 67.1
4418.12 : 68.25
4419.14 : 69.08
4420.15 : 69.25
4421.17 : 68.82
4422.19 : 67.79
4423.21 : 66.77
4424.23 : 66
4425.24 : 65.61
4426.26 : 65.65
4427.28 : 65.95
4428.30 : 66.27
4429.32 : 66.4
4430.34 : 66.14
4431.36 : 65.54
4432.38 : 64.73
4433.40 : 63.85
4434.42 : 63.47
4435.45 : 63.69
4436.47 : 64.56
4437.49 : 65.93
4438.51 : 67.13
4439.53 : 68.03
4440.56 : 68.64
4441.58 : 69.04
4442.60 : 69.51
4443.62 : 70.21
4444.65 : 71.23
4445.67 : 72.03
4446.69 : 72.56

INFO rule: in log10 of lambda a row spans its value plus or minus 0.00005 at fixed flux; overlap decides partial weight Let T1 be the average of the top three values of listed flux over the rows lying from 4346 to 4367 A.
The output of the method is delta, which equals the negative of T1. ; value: -70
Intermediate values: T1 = 70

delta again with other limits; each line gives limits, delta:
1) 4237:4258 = -58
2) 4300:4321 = -65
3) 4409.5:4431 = -69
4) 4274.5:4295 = -55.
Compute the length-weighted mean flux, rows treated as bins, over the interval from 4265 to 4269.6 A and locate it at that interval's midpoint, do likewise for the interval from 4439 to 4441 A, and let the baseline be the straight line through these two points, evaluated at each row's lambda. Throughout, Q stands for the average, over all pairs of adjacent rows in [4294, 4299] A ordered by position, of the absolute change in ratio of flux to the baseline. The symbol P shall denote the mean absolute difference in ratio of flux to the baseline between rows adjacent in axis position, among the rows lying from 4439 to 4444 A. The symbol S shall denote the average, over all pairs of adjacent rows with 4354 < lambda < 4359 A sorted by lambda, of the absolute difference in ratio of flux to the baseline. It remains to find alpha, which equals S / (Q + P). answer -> 0.50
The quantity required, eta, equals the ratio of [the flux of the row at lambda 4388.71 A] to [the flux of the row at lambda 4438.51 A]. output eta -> 0.82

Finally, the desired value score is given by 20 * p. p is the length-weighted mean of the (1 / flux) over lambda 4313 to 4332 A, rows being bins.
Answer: 0.35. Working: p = 0.017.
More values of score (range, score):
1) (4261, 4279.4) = 0.40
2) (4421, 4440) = 0.30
